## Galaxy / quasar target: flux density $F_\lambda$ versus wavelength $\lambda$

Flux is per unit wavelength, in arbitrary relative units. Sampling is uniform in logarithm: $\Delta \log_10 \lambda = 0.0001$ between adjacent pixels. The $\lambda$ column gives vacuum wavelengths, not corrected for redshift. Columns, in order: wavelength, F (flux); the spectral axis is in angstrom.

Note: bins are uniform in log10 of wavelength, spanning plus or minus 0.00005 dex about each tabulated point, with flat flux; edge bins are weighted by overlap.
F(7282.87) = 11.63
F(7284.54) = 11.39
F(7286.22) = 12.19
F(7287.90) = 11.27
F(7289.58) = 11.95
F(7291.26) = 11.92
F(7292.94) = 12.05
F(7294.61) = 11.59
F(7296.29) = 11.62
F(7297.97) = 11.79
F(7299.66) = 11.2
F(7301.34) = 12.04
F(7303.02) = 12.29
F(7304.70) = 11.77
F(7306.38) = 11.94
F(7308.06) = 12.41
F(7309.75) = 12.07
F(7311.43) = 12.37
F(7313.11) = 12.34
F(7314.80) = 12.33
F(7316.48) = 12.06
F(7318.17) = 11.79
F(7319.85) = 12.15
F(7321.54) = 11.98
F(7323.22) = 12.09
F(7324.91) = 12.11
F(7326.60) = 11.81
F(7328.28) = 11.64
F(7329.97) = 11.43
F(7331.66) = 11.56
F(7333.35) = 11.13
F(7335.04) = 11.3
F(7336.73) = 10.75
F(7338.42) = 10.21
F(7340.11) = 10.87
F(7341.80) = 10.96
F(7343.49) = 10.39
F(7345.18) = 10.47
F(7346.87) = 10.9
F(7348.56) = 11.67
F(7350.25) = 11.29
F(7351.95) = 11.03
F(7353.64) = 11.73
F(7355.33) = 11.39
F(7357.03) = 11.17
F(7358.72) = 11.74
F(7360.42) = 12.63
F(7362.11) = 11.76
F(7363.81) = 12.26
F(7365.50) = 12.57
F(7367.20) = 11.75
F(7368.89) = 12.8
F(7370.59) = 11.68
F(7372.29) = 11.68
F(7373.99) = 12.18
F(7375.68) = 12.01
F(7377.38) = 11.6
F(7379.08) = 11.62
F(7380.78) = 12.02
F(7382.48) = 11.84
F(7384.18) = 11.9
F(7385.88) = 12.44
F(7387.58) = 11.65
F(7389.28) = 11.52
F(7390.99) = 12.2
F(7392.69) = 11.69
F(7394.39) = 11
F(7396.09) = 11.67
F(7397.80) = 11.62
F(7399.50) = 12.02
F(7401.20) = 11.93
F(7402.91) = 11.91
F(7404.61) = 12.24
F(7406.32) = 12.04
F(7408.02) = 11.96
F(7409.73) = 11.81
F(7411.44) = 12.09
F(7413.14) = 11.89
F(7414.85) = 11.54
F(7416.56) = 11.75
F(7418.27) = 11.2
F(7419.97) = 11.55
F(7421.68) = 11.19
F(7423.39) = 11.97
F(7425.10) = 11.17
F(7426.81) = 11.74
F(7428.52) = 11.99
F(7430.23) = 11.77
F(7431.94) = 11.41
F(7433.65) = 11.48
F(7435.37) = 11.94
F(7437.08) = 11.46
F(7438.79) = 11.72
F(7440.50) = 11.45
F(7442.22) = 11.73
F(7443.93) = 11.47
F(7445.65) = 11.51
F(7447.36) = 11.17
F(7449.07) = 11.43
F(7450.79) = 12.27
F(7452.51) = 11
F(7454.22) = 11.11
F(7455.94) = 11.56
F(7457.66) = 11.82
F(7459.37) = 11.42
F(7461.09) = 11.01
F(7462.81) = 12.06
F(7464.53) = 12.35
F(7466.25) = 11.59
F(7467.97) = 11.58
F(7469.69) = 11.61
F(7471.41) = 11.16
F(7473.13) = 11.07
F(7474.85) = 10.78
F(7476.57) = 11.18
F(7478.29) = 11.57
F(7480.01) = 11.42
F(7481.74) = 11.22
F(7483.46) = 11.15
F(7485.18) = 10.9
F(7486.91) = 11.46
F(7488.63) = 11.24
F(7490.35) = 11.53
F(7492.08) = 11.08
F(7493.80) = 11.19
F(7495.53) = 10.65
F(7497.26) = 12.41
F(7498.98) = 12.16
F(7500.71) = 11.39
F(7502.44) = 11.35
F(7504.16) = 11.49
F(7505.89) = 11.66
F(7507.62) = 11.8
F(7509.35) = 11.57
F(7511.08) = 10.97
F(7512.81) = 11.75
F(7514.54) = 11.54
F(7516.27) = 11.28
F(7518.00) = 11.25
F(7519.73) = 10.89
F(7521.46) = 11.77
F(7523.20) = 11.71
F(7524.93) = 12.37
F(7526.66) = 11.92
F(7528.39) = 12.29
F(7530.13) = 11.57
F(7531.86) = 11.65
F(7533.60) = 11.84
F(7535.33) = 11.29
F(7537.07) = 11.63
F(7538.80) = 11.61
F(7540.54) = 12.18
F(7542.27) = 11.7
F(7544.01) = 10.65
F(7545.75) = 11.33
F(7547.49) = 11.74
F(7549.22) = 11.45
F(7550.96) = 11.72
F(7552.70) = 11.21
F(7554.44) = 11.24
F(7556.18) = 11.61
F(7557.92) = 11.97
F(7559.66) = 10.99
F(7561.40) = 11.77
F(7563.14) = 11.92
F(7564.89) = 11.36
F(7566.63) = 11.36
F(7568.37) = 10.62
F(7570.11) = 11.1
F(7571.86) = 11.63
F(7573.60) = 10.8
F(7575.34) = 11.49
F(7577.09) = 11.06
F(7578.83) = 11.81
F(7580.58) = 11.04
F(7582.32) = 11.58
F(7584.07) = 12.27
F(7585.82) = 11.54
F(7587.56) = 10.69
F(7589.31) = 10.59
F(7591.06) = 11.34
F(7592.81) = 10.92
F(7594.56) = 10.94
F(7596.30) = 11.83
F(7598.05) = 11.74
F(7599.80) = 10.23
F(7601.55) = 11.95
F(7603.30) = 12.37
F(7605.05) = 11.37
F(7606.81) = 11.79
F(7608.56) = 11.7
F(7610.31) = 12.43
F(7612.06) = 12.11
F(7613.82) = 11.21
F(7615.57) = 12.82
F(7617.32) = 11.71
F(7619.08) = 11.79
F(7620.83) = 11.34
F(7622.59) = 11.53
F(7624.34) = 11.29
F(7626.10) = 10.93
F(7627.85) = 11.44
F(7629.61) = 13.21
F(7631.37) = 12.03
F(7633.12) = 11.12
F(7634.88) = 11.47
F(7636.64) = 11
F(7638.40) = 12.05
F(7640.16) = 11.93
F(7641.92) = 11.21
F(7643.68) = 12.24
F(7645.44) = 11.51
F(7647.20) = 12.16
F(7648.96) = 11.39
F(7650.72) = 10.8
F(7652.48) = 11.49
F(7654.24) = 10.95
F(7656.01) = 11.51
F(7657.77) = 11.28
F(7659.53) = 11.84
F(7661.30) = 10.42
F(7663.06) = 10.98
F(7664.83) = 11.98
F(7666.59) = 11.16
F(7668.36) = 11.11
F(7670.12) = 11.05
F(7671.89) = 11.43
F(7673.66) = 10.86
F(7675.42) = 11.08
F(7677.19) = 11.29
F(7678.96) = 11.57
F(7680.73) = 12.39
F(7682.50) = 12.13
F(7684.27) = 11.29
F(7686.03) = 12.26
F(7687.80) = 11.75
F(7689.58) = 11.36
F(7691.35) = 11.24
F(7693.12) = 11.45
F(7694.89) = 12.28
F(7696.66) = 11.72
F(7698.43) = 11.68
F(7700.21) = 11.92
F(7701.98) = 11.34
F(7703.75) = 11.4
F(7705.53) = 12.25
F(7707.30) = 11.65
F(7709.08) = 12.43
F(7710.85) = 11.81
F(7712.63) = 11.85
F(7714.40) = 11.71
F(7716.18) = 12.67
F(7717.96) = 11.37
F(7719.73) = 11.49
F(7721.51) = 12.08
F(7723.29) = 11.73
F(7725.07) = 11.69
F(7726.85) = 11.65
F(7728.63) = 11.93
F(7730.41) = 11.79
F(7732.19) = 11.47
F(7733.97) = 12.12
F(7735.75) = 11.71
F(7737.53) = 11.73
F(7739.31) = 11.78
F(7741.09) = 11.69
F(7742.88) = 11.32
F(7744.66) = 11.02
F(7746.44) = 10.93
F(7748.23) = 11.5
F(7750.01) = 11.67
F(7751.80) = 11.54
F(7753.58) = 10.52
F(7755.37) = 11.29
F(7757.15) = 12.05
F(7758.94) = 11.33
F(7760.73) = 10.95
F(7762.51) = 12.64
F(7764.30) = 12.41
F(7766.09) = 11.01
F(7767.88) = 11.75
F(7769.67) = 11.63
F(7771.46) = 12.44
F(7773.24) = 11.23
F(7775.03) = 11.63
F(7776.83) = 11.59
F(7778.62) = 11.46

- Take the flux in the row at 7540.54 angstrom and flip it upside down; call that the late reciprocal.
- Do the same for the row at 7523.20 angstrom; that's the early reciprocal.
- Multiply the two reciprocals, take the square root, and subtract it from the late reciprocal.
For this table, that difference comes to -0.002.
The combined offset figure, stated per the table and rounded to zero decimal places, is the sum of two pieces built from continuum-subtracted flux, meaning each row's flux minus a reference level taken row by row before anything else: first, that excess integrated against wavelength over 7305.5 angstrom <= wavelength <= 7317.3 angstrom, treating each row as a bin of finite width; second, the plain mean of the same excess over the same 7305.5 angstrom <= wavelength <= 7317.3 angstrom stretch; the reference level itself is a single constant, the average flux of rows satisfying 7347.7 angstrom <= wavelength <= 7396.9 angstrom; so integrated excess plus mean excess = 5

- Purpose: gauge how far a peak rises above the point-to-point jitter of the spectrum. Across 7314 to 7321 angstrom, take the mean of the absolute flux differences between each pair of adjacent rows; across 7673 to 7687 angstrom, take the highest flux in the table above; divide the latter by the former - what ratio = 41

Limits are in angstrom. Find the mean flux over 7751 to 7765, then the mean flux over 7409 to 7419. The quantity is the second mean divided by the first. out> 1.01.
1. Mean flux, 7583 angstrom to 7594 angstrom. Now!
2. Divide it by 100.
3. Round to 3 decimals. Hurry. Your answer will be 0.112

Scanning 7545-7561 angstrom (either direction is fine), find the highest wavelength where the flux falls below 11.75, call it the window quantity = 7559.66 angstrom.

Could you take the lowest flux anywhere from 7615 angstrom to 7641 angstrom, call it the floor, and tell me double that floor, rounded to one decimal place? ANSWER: 21.9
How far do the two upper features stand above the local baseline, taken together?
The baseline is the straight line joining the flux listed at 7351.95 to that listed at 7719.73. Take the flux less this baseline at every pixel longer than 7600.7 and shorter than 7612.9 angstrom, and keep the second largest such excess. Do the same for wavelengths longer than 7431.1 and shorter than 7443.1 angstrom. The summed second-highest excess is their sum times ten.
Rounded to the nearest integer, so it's 16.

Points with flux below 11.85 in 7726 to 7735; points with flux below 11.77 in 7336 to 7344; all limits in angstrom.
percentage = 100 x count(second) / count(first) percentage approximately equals 167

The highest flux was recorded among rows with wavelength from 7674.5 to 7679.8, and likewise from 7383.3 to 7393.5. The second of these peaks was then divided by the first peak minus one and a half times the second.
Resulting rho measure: -1.75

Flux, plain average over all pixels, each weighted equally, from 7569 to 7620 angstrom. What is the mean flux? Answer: 11.5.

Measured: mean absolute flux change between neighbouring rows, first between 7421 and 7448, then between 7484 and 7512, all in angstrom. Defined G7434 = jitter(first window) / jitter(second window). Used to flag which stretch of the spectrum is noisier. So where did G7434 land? 0.87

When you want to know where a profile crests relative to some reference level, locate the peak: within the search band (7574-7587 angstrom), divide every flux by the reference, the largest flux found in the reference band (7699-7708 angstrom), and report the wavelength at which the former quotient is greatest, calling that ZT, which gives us 7584.07 angstrom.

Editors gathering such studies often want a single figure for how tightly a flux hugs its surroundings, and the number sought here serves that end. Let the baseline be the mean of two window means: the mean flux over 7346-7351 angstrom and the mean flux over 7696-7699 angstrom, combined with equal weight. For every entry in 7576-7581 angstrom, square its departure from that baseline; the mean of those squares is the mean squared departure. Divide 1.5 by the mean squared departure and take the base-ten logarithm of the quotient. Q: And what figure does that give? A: 1.0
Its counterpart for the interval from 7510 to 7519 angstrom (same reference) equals 1.2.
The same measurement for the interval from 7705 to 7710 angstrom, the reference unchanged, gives 0.5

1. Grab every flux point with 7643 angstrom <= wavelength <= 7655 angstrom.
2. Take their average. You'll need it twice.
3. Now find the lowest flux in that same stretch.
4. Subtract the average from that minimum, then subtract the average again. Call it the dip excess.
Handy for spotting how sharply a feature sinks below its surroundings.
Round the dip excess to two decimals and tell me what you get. -12.21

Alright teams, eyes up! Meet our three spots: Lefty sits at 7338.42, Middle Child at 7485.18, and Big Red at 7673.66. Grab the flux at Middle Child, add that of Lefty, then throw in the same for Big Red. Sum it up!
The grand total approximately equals 32.0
